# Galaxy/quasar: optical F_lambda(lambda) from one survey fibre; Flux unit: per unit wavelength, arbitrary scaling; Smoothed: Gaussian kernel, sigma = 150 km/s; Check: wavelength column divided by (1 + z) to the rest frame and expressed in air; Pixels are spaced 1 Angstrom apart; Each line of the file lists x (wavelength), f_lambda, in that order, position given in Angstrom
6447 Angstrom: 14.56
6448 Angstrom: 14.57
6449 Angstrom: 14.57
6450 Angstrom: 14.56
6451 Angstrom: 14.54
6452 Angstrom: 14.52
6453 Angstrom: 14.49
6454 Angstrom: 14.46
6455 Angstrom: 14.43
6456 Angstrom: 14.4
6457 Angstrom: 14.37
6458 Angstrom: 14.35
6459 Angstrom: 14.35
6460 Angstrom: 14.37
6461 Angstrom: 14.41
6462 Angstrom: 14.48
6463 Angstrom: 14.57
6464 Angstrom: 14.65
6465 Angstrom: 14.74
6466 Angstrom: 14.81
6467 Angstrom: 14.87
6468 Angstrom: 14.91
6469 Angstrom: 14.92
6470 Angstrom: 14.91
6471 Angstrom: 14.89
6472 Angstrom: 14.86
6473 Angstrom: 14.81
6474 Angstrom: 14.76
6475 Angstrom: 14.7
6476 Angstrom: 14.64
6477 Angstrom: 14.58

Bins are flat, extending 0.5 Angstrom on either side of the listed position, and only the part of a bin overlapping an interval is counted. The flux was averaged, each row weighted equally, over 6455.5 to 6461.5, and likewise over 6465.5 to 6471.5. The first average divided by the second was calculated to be 0.97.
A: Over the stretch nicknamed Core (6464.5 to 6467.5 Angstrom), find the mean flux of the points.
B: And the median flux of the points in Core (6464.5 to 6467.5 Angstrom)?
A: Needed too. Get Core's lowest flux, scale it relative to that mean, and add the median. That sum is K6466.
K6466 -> 15.8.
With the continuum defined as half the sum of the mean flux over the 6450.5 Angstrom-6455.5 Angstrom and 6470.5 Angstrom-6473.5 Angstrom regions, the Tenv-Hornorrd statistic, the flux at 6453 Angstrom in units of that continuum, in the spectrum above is 0.99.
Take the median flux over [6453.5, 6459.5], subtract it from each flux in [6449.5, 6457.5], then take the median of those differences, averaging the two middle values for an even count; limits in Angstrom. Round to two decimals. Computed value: 0.09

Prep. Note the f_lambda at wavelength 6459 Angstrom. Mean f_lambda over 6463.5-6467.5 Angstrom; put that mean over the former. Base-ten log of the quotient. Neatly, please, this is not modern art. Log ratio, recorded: 0.012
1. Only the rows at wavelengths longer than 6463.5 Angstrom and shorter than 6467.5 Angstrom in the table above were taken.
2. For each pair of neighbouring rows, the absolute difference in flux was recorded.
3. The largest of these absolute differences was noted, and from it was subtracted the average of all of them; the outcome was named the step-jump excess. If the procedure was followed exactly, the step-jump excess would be 0.017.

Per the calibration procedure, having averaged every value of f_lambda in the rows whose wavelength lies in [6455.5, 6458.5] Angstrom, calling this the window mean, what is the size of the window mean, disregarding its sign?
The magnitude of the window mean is 14.4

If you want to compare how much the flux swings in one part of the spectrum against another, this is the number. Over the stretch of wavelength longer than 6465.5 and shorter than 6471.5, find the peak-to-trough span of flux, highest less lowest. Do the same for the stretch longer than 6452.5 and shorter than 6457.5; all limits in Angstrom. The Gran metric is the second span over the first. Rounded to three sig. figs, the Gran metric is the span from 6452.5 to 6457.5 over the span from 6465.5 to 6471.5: 1.09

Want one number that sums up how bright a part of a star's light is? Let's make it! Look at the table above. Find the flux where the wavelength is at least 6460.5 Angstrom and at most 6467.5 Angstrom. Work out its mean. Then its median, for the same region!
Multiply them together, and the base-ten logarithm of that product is 2.33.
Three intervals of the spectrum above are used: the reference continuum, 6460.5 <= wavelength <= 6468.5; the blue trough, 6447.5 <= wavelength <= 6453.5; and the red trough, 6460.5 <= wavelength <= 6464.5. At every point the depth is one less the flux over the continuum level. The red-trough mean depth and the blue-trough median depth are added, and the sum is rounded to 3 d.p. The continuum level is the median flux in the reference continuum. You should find 0.021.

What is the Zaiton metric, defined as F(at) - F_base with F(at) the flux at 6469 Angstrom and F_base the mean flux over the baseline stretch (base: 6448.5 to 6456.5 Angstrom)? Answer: 0.42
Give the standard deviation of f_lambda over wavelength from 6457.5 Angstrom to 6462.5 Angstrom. 0.05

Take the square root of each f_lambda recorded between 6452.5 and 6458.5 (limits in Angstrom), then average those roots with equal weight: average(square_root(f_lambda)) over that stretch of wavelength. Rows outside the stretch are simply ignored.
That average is 3.80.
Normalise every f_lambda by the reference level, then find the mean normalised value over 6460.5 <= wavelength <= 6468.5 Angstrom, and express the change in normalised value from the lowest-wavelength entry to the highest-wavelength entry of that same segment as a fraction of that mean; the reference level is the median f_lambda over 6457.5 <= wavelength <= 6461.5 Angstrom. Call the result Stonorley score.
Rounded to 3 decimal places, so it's 0.034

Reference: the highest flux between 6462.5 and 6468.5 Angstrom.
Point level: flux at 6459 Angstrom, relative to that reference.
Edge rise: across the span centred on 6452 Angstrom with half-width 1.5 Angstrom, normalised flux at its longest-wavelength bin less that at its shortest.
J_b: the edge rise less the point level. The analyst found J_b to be -0.966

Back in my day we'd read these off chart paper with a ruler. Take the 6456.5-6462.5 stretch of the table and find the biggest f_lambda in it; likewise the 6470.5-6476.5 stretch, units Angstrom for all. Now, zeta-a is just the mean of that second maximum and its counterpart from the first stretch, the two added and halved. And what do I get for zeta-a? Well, 14.7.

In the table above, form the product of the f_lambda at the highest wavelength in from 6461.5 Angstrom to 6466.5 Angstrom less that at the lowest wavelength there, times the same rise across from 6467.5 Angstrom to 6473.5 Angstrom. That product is -0.033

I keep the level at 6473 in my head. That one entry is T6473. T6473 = 14.81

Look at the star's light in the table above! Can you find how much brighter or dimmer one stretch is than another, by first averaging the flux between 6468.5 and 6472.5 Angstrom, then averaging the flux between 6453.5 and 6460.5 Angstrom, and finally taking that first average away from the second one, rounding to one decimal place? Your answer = -0.5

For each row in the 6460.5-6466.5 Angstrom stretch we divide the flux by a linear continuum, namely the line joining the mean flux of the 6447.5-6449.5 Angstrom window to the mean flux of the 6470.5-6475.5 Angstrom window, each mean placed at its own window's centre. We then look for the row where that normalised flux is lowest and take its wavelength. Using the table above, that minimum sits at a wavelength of 6461 Angstrom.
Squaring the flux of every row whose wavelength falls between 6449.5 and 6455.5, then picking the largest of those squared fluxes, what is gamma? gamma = 212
